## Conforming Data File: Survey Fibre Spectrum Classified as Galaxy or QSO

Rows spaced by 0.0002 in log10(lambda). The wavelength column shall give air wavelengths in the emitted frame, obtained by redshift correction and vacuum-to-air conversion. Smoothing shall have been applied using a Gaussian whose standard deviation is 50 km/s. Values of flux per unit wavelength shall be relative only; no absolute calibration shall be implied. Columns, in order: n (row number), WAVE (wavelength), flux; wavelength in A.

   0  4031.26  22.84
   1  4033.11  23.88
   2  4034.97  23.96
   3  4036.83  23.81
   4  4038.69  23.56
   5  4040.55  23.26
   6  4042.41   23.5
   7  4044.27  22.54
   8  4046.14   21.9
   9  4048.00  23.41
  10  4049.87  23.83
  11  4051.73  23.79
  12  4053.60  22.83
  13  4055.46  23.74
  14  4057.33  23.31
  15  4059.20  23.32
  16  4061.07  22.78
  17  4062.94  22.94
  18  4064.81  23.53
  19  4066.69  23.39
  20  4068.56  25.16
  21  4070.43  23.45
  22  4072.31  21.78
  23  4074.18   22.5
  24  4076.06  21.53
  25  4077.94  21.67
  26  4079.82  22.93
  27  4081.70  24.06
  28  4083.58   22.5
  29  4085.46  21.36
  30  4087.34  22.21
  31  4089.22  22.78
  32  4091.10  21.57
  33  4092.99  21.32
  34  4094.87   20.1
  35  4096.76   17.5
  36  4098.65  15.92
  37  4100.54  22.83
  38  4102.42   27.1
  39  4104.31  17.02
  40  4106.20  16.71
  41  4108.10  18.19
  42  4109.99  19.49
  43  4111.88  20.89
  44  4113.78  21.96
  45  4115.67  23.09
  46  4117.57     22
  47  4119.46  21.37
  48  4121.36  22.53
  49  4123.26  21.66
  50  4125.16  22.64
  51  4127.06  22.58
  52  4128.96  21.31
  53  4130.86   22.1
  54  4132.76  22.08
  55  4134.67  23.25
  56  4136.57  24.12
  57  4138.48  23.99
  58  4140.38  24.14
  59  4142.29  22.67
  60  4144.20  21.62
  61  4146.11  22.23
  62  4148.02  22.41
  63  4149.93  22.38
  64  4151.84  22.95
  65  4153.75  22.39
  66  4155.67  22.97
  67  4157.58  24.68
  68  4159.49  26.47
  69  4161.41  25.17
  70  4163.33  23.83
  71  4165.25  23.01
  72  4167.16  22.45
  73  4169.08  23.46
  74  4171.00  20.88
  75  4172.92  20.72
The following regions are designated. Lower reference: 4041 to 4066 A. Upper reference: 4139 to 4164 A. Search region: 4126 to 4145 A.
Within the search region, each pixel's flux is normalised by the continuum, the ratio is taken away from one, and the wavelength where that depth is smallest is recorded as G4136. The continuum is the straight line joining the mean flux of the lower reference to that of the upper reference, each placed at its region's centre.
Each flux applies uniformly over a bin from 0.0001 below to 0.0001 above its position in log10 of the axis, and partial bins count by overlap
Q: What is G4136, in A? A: 4140.38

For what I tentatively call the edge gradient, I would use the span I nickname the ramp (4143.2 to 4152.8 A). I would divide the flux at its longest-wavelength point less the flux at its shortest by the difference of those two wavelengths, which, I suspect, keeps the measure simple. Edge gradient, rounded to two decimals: 0.17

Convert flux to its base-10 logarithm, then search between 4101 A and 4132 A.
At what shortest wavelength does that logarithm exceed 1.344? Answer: 4102.42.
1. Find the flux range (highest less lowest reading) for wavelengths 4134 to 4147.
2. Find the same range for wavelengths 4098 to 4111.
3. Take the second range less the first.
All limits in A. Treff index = 8.7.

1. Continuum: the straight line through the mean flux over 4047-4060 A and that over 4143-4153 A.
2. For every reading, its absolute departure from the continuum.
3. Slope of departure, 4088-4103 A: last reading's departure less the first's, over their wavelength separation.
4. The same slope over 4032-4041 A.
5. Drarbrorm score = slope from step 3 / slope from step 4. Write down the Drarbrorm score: 12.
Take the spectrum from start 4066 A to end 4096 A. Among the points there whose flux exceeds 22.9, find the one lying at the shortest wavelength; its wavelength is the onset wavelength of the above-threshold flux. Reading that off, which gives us 4066.69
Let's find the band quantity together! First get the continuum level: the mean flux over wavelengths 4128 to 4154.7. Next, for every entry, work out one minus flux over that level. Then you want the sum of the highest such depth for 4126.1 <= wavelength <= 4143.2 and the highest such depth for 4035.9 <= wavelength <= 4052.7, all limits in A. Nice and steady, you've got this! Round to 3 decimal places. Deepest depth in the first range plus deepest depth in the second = 0.096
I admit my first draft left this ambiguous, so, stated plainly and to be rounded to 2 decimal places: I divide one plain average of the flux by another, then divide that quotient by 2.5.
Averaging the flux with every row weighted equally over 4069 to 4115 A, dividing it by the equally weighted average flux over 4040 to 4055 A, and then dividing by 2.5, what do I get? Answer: 0.37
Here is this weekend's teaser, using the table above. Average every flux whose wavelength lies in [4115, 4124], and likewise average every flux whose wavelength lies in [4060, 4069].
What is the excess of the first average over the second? -1.4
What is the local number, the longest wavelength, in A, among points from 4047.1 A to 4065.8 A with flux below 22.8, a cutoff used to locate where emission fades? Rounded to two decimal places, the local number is 4061.07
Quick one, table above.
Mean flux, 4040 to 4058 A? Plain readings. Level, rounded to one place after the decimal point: 23.2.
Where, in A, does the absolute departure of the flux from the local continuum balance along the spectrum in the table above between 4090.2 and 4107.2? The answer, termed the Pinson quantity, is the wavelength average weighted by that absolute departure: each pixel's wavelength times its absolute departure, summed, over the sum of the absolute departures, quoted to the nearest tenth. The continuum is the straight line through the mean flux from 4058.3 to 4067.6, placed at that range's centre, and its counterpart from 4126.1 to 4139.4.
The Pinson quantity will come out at 4100.2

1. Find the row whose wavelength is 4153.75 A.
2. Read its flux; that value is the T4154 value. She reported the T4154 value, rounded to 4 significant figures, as 22.39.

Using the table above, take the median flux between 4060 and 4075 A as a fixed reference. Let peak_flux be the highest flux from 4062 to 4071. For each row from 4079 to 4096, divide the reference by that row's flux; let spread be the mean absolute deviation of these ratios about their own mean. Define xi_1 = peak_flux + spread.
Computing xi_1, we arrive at 25.2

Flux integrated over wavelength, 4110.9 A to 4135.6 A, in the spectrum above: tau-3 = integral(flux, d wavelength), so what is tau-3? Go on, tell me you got 546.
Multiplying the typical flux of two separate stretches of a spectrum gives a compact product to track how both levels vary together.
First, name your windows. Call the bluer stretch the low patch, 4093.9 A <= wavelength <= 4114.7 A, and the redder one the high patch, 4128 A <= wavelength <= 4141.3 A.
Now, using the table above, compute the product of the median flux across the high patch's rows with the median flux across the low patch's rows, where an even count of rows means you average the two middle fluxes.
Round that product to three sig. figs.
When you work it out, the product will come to 453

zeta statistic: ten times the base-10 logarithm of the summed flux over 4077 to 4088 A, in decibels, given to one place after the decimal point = 21.3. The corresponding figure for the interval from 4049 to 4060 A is 21.5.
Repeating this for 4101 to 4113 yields 20.8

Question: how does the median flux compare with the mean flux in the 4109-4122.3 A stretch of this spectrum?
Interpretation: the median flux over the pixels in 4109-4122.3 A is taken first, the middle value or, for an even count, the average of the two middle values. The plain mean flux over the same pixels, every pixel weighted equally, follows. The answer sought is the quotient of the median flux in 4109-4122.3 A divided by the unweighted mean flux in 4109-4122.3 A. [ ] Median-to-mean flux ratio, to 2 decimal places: 1.02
